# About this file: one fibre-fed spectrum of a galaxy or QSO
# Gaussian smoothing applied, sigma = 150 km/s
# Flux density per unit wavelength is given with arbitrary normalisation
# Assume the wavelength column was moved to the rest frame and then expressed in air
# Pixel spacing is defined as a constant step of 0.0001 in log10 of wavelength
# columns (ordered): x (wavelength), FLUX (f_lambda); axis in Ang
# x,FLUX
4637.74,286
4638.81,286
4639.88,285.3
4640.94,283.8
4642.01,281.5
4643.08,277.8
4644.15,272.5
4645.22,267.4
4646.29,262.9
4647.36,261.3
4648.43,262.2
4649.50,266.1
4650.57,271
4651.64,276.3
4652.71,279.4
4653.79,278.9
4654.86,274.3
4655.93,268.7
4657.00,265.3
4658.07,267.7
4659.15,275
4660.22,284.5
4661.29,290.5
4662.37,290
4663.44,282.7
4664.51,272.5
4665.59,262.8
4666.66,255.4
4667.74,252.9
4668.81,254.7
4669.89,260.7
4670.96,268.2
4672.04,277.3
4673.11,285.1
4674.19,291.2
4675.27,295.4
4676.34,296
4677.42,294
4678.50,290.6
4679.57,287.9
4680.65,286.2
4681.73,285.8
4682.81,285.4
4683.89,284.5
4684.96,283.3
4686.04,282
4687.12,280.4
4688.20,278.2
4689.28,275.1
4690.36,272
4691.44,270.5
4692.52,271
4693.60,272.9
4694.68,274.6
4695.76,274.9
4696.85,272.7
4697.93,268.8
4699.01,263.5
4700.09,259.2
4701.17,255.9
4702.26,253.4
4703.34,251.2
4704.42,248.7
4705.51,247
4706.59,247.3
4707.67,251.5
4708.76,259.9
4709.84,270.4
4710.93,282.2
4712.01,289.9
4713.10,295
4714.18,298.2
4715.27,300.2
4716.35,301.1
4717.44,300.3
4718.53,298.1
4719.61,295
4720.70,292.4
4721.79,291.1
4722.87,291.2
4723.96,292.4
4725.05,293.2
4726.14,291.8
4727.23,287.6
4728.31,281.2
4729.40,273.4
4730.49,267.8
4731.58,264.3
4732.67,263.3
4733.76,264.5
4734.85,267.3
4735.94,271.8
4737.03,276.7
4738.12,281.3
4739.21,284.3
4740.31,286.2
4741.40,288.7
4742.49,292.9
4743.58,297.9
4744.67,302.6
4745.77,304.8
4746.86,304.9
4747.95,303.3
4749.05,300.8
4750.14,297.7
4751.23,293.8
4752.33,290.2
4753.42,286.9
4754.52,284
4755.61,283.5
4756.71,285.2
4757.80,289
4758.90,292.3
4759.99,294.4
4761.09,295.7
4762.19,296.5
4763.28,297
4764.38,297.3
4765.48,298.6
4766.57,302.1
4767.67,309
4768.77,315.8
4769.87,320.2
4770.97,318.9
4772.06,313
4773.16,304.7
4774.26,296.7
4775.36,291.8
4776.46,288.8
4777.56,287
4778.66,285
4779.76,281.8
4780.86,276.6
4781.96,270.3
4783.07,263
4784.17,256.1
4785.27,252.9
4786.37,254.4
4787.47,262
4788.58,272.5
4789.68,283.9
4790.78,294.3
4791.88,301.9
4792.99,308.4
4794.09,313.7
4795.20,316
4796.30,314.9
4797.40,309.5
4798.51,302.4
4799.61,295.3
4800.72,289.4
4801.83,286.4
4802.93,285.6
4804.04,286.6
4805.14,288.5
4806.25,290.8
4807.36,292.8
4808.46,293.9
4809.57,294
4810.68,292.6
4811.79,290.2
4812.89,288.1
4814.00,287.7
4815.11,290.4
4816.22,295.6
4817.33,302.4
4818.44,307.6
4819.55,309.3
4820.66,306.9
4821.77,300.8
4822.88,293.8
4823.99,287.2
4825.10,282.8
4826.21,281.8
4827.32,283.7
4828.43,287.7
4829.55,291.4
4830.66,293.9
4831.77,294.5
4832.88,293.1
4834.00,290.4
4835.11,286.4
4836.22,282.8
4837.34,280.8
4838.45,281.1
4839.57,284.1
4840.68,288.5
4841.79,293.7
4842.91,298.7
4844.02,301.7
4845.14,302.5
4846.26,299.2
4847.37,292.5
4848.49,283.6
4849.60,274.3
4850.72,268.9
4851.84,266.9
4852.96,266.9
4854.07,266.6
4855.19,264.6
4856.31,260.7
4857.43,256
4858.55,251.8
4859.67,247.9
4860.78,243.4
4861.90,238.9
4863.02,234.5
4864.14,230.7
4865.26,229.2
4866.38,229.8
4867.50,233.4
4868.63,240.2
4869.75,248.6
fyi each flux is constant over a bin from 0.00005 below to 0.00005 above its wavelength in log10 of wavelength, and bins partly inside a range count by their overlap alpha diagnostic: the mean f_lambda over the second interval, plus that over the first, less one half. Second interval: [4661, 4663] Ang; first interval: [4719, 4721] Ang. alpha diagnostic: 583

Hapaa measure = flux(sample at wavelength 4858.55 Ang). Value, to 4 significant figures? 251.8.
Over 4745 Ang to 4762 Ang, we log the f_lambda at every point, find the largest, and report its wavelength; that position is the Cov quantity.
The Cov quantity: 4746.86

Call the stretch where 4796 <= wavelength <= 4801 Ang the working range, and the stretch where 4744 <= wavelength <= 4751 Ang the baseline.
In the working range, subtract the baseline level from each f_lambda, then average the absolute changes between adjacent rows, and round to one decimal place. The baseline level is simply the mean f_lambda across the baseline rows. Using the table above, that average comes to 6.4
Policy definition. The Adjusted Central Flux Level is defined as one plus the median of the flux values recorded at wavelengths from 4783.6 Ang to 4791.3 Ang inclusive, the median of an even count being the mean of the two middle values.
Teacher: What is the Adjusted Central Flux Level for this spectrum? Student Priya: 263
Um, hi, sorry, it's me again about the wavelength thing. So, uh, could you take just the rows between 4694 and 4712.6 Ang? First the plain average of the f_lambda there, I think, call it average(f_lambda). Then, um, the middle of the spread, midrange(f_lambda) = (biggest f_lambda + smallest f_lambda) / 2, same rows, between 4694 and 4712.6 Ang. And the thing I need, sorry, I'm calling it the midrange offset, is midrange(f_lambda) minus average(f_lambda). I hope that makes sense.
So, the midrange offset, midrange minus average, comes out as 5.4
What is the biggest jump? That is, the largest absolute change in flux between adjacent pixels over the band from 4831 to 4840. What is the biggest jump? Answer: 4.0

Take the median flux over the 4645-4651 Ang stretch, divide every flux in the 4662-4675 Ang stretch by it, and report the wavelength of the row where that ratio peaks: 4674.19 Ang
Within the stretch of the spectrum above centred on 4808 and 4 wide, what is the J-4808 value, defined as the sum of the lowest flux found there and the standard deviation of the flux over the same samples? 292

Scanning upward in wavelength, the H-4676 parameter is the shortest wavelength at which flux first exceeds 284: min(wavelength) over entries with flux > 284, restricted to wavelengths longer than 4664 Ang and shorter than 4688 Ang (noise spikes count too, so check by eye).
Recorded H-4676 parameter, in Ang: 4673.11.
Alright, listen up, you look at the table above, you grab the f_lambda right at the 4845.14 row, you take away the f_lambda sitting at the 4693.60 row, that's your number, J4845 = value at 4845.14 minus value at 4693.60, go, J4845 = 30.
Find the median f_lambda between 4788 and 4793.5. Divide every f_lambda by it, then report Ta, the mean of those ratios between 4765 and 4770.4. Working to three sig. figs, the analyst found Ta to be 1.05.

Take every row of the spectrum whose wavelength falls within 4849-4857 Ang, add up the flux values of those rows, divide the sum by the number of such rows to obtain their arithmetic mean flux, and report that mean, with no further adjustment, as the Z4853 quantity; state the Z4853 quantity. 267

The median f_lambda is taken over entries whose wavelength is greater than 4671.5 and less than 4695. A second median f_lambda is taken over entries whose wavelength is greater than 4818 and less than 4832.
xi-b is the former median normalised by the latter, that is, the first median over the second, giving 0.97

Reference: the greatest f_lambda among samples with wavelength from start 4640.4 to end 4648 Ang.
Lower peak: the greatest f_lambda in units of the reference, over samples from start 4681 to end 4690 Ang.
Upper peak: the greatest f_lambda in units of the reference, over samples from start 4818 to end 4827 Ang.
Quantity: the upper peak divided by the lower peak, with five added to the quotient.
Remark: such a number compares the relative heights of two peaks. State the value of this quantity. 6.08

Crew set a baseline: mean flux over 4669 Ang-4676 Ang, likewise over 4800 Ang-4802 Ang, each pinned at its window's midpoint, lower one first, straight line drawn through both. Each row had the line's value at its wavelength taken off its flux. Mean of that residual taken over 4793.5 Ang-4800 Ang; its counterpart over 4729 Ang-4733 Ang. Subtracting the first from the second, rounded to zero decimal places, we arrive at -37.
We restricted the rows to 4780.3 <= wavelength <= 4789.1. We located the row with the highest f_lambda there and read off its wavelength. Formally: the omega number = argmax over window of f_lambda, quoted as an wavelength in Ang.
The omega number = 4780.86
